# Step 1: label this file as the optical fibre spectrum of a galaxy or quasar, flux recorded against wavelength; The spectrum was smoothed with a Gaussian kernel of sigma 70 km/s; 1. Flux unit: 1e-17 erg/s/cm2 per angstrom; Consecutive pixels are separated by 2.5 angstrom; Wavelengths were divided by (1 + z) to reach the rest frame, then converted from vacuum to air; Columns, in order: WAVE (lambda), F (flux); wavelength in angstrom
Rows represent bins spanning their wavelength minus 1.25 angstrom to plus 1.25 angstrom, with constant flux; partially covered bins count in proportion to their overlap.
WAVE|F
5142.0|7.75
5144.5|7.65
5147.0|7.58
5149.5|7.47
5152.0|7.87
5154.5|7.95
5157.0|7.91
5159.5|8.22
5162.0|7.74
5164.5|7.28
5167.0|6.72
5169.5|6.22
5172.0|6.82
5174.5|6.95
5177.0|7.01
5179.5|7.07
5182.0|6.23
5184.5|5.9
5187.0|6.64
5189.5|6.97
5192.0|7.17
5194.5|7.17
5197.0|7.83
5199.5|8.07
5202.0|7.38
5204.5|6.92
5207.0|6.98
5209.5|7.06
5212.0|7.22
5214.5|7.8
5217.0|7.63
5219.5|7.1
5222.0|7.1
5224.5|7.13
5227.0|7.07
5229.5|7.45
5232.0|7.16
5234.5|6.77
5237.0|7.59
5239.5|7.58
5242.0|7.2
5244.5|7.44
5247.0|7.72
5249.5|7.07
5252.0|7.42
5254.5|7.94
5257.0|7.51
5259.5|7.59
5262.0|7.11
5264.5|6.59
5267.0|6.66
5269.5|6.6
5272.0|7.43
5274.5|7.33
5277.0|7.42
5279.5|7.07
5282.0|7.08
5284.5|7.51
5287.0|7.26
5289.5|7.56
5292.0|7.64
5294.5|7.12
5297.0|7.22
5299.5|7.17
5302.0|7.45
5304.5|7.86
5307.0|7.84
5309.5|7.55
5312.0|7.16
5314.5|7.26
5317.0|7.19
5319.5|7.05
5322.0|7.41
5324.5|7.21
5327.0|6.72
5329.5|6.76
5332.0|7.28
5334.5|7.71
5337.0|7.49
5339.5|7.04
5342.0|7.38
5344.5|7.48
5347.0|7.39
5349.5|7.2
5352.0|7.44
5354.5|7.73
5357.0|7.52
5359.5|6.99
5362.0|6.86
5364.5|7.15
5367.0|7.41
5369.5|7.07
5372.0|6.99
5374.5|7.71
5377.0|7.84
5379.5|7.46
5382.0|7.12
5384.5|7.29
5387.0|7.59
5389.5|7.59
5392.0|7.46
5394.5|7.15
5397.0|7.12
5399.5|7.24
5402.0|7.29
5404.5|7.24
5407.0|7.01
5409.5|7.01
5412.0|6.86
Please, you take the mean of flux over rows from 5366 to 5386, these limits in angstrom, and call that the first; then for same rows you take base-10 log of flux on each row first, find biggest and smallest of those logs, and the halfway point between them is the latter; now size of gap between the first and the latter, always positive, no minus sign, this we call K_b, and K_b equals 6.49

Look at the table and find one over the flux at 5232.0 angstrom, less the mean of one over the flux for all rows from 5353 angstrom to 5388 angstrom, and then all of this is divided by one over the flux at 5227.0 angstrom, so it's 0.022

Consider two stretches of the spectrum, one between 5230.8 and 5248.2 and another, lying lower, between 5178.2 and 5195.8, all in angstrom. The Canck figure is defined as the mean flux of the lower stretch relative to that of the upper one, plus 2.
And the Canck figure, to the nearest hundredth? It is 2.92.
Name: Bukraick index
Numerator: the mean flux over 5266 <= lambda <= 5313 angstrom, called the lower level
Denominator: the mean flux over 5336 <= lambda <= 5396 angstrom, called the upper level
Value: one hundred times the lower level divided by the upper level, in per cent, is 100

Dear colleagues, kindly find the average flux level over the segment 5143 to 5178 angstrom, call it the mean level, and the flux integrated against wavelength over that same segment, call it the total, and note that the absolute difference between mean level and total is 251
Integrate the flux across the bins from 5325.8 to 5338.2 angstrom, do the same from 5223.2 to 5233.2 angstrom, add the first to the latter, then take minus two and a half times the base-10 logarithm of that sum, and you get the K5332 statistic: -5.52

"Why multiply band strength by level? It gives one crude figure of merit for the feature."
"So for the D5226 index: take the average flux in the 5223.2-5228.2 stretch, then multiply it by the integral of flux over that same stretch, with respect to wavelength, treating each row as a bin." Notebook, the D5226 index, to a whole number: 252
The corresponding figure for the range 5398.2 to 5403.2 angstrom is 264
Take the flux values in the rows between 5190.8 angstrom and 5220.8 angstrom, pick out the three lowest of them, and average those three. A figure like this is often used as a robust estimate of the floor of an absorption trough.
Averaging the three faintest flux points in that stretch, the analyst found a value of 6.99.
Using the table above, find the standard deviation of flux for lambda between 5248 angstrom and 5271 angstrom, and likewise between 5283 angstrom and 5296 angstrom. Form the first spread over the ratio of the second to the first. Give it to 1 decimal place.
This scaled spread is 1.1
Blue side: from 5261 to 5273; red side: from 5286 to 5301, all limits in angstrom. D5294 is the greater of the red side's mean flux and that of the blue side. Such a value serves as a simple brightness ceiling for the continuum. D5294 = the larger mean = 7.33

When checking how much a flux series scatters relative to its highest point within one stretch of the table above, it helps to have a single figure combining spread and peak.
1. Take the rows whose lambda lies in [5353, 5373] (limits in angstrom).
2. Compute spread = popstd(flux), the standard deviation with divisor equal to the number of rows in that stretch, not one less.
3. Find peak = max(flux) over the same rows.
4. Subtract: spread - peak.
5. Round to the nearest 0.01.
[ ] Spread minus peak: -7.45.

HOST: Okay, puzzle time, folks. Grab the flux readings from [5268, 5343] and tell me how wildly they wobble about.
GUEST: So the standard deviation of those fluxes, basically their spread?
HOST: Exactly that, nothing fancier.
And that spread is 0.30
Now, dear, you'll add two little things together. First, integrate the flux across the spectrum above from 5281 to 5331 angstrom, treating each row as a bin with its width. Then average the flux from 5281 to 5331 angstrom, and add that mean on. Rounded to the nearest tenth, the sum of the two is 372.4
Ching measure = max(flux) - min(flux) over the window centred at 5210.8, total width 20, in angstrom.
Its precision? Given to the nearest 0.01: 0.88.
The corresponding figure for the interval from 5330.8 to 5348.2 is 0.67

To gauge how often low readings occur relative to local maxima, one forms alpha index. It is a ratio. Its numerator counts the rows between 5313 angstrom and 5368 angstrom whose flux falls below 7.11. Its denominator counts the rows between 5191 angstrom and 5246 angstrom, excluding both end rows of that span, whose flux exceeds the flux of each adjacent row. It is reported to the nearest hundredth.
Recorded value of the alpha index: 1.20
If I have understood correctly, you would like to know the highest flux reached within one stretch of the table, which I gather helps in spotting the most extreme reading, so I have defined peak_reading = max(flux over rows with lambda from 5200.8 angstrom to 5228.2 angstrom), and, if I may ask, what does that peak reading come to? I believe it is 7.8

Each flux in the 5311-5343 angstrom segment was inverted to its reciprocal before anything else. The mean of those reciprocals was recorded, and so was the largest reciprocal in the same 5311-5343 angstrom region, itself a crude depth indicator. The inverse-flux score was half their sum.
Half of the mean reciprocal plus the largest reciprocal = 0.144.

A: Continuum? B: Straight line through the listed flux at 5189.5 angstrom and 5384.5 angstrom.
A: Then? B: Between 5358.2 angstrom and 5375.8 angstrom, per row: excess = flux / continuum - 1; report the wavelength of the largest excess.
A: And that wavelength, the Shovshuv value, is 5374.5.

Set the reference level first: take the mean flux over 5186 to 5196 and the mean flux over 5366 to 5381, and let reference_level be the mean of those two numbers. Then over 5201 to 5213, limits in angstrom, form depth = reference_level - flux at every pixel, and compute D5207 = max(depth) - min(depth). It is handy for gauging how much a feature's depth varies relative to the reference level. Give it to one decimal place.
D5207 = 0.5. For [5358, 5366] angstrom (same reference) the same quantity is 0.3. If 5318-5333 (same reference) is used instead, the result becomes 0.7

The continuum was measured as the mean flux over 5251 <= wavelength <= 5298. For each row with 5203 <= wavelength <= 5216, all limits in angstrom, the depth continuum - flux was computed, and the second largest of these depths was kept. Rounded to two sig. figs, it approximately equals 0.29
